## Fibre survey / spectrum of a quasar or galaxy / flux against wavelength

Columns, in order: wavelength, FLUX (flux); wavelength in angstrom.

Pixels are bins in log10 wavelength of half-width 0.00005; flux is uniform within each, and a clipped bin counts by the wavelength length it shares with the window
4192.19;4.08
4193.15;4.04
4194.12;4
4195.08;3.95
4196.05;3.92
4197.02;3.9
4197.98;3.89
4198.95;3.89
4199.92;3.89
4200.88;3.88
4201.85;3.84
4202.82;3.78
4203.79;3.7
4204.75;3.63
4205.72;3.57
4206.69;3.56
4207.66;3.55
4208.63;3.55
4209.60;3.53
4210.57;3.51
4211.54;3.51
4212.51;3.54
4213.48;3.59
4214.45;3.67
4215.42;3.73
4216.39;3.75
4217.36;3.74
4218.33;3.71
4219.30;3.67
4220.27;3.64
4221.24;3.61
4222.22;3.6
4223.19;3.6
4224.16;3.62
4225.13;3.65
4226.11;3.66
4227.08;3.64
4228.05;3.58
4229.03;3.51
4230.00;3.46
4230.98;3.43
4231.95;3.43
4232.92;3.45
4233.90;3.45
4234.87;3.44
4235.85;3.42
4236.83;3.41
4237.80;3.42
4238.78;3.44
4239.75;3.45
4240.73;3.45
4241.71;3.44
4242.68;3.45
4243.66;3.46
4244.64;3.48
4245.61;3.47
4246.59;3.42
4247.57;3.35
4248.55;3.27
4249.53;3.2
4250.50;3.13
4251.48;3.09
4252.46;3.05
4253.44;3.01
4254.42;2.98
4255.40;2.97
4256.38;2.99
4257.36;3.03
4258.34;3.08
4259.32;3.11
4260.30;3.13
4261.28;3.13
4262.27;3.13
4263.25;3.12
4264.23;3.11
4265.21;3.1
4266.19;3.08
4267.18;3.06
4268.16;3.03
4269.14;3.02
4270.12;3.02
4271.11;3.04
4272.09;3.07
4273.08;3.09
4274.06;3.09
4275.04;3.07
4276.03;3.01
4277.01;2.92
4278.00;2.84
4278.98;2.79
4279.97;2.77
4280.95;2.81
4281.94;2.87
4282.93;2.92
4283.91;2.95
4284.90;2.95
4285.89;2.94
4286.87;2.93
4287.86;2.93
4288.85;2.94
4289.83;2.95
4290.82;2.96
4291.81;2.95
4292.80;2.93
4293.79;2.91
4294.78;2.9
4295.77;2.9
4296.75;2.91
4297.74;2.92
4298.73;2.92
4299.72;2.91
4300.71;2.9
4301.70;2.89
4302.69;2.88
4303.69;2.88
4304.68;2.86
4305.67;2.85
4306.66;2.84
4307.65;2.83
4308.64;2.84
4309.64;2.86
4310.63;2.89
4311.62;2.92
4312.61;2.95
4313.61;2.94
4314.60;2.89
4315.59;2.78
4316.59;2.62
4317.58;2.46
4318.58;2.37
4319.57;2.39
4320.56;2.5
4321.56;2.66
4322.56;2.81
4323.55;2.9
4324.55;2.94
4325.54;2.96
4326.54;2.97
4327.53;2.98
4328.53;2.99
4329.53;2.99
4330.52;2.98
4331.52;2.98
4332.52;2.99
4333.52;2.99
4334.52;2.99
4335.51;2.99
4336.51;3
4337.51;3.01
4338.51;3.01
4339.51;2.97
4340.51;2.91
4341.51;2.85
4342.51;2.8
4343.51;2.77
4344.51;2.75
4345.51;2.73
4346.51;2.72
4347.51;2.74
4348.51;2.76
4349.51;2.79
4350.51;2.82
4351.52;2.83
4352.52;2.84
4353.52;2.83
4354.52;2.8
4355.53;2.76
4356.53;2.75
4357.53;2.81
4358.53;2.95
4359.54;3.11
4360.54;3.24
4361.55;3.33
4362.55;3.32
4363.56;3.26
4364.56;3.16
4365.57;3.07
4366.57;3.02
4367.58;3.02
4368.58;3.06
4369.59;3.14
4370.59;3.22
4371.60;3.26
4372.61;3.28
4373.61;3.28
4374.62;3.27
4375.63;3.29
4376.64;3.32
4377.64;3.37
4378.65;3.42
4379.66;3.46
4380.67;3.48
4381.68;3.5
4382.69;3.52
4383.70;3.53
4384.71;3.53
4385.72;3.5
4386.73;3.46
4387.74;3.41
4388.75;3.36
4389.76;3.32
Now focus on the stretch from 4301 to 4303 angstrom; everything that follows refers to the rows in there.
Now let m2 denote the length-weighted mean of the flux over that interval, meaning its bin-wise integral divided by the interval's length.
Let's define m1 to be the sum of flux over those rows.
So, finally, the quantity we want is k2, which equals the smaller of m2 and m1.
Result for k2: 2.9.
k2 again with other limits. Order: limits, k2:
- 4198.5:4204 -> 3.8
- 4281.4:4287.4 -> 2.9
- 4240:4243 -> 3.4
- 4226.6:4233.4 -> 3.5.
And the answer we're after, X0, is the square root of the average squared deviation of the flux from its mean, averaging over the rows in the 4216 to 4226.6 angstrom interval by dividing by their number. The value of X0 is 0.051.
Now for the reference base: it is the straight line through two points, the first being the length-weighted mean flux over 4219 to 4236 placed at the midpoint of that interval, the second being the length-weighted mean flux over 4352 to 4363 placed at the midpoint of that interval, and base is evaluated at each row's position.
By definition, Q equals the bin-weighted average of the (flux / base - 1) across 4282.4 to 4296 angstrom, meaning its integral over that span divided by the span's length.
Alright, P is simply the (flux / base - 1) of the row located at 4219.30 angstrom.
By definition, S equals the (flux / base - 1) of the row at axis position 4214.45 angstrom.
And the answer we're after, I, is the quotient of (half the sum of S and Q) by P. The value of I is -1.8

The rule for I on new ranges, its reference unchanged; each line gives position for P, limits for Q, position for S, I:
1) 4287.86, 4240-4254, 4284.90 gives 0.7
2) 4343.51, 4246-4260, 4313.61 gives 0.9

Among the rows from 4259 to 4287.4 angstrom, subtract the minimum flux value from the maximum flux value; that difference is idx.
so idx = 0.4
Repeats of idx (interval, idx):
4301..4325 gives 0.6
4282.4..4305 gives 0.1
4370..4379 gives 0.2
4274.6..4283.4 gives 0.3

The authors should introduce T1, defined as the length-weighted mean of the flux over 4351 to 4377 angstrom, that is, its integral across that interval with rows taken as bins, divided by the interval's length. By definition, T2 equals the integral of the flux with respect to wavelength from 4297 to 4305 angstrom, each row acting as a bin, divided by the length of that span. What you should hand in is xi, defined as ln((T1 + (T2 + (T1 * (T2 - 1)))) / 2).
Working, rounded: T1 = 3.08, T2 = 2.89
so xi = 1.78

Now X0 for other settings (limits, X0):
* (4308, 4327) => 0.200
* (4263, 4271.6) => 0.037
